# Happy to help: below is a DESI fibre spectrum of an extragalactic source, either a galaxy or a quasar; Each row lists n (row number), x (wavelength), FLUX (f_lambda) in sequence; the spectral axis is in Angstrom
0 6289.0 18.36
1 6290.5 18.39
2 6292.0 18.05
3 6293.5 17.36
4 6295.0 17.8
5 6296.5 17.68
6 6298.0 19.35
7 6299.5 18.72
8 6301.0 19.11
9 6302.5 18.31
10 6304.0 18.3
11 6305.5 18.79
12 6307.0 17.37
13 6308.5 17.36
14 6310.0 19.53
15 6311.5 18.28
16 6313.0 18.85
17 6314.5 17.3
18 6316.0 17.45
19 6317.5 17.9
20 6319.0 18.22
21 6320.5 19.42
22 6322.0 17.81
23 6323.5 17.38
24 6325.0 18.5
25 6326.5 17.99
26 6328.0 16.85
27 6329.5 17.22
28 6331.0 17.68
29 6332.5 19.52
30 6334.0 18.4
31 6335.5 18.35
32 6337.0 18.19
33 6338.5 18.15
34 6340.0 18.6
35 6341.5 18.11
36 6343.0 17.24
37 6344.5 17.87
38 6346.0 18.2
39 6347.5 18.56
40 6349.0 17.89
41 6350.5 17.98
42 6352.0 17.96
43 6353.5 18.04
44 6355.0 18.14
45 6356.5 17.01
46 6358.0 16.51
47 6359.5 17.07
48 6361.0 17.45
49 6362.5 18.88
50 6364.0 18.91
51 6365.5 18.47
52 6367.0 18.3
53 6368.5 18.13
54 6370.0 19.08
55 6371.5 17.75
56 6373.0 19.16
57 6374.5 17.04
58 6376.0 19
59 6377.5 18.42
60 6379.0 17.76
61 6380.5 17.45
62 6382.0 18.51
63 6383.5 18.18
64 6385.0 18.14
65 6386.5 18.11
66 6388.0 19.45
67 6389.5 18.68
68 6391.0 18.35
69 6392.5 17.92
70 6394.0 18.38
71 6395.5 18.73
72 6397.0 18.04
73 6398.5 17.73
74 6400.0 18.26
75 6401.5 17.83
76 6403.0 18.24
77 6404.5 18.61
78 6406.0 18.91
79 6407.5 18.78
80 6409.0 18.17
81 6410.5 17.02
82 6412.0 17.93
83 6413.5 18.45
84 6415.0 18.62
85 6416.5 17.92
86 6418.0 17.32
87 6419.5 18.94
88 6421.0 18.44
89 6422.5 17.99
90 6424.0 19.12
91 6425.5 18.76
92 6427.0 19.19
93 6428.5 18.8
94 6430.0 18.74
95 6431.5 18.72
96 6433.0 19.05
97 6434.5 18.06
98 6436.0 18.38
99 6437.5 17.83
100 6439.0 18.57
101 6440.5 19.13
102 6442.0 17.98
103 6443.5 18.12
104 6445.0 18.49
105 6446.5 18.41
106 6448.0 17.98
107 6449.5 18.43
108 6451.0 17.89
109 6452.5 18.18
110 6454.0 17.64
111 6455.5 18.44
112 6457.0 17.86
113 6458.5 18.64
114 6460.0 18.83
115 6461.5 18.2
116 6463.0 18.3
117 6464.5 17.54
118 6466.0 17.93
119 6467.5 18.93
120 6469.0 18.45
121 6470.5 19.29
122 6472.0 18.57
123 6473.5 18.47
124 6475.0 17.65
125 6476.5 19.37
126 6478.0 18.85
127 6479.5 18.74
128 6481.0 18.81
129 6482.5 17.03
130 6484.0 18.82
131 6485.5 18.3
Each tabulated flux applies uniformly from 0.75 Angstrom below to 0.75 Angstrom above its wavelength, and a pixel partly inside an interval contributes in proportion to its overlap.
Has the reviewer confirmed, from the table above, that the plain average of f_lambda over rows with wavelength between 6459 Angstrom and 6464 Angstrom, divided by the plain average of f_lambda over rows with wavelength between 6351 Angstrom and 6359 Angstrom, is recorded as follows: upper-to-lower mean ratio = 1.05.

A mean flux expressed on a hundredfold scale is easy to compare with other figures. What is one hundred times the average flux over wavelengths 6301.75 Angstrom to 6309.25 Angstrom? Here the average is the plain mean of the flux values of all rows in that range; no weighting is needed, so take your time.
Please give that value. 1803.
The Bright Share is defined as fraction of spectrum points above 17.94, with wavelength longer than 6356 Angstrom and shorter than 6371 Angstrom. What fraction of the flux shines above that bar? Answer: 0.600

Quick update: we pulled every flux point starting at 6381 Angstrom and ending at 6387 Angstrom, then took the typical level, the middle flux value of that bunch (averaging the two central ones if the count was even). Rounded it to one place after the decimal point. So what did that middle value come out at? 18.2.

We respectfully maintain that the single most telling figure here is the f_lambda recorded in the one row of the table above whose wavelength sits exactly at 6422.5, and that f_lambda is 17.99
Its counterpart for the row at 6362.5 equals 18.88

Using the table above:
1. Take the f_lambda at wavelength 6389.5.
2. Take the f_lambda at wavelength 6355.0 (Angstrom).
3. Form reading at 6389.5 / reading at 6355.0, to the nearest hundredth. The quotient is 1.03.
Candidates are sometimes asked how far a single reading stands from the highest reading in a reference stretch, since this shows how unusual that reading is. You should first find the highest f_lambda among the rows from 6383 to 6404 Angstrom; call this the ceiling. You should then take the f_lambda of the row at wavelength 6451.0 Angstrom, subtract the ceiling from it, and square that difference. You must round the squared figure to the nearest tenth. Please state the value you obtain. 2.4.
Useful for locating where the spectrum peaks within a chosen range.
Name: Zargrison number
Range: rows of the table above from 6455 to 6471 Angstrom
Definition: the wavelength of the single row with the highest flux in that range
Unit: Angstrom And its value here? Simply 6470.5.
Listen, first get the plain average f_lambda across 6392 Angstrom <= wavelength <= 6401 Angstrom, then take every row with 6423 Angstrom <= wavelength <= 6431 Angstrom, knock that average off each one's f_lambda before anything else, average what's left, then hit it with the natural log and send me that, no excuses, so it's -0.3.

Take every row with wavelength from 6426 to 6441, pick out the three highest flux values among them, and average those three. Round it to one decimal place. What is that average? 19.1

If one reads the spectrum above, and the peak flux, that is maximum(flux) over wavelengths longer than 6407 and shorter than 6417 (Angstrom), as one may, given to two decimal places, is 18.78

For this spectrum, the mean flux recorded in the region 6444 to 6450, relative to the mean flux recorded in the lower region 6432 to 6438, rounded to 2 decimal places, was 1.00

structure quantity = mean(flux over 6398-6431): 18.4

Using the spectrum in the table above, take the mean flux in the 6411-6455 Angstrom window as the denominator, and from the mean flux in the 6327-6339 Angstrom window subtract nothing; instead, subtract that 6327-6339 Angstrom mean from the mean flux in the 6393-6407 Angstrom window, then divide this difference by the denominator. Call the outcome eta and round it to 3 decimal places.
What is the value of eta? 0.014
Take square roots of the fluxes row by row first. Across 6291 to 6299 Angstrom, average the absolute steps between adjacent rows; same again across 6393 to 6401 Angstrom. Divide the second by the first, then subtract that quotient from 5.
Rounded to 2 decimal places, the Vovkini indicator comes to 4.36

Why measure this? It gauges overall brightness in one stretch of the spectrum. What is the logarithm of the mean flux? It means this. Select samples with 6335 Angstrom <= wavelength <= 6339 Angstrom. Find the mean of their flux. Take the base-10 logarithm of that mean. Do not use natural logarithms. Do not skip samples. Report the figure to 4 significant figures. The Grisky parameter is 1.261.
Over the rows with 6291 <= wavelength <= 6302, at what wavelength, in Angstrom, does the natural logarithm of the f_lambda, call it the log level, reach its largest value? 6298.0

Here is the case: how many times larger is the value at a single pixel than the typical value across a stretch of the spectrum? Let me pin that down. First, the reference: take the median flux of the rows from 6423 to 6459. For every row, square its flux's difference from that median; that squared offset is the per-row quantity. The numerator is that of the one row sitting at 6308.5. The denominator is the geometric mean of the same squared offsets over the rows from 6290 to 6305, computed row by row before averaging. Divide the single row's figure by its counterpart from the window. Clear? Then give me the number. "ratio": 9.5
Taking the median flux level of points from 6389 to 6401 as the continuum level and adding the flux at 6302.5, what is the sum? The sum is 36.6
